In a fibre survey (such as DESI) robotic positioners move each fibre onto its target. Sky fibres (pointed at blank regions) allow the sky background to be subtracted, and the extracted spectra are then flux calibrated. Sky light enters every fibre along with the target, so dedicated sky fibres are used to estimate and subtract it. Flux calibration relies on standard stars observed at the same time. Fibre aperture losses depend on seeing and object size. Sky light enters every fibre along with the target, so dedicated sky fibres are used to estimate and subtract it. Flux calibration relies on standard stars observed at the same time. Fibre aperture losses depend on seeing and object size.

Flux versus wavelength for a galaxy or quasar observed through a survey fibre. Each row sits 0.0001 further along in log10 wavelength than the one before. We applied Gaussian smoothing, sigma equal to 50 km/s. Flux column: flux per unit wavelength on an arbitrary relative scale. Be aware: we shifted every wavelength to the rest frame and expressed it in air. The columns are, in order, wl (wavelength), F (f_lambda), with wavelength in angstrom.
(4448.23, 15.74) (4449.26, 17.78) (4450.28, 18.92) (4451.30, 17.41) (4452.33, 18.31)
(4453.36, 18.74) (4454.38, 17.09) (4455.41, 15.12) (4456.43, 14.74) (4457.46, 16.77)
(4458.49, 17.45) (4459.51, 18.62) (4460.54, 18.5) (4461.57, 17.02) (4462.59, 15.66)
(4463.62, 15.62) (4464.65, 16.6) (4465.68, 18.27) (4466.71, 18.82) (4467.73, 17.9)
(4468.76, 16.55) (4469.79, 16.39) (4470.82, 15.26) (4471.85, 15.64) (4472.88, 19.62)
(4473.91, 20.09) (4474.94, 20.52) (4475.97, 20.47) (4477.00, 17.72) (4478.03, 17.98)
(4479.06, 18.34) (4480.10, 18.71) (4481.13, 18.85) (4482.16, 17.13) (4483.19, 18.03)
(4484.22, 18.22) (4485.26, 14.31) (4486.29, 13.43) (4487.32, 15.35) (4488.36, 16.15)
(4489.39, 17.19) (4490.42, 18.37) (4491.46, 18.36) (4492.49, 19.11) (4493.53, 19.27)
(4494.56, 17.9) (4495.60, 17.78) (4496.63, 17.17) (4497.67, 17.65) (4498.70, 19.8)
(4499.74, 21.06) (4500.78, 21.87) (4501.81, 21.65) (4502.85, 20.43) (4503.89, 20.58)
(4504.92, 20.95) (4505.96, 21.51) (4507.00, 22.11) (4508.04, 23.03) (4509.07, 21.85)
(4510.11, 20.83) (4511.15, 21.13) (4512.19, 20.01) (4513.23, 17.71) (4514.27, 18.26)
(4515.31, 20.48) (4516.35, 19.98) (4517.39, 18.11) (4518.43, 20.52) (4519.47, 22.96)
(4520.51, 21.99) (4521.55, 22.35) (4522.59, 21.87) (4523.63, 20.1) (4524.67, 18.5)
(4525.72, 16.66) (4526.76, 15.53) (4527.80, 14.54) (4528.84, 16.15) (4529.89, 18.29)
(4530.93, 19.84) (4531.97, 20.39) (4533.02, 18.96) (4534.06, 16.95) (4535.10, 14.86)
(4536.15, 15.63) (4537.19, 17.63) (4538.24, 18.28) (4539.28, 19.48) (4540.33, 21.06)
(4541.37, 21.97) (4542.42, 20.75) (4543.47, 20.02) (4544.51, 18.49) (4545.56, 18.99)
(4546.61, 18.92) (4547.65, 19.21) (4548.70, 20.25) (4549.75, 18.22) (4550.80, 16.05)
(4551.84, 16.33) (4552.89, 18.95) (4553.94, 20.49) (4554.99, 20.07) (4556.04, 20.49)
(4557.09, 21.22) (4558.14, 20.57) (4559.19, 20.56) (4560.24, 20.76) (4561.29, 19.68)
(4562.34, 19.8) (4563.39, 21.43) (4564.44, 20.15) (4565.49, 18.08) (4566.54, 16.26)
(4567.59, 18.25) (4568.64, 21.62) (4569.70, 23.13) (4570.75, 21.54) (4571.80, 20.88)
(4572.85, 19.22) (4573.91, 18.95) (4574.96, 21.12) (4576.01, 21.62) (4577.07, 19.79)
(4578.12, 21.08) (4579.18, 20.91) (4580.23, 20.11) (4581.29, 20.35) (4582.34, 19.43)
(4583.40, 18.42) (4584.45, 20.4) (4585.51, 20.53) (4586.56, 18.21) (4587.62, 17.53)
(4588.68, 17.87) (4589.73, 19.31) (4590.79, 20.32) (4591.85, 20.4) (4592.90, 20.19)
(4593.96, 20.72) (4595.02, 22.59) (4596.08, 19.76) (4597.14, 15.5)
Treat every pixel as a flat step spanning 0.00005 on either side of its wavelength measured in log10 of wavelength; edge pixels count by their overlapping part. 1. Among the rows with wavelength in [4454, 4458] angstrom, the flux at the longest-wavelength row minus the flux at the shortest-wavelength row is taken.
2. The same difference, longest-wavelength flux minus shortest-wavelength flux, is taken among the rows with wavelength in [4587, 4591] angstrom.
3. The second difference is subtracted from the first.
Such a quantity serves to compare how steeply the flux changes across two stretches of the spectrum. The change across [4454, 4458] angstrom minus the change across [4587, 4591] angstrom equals -3.1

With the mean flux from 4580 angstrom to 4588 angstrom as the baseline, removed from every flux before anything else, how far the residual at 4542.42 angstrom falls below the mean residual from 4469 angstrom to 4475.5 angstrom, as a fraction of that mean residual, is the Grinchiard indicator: 1.9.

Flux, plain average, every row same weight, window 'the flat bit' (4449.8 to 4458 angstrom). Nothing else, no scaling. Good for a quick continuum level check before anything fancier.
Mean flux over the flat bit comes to 17.1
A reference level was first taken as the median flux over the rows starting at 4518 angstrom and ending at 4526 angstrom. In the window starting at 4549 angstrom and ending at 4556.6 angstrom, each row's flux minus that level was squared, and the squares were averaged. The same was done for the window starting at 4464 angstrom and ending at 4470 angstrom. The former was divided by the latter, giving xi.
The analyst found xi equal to 0.6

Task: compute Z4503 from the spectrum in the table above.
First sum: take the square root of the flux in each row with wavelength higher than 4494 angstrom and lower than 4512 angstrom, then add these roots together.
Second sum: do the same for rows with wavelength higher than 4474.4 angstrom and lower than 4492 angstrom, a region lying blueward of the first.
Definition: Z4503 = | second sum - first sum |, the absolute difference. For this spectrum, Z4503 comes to 5.6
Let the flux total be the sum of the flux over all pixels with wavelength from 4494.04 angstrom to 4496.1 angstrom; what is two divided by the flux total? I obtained 0.056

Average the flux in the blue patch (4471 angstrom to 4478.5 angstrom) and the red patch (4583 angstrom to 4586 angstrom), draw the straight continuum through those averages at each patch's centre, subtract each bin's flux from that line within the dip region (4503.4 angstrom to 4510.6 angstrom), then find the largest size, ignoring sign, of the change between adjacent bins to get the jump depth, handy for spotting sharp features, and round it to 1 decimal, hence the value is 1.2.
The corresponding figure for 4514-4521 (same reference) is 2.4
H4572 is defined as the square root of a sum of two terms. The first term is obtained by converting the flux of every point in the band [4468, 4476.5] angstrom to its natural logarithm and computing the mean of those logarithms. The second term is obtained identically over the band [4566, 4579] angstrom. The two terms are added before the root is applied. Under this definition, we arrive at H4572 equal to 2.43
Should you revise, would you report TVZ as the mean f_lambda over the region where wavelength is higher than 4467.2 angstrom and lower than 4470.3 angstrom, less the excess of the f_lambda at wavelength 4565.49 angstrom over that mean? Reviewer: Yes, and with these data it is 16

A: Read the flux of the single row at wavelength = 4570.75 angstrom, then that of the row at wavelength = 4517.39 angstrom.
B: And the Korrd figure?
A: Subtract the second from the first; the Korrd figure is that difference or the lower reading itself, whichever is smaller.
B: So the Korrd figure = 3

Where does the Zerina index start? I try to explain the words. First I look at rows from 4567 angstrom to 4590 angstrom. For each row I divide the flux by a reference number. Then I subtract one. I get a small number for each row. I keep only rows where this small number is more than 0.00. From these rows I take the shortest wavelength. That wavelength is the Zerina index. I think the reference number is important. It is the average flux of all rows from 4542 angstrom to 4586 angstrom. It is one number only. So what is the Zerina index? 4568.64 angstrom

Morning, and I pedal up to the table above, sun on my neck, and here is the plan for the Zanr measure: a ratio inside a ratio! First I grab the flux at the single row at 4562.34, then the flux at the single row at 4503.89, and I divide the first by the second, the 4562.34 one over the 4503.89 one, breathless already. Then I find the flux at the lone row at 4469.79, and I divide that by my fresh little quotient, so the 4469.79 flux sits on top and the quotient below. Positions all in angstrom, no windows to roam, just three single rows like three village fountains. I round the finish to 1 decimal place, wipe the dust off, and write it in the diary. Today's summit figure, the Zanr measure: 17.0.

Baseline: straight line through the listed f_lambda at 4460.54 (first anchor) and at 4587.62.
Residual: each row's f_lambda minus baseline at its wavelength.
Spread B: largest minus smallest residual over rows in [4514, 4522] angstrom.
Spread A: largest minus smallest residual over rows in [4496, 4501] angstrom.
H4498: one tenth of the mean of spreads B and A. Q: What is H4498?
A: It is 0.480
